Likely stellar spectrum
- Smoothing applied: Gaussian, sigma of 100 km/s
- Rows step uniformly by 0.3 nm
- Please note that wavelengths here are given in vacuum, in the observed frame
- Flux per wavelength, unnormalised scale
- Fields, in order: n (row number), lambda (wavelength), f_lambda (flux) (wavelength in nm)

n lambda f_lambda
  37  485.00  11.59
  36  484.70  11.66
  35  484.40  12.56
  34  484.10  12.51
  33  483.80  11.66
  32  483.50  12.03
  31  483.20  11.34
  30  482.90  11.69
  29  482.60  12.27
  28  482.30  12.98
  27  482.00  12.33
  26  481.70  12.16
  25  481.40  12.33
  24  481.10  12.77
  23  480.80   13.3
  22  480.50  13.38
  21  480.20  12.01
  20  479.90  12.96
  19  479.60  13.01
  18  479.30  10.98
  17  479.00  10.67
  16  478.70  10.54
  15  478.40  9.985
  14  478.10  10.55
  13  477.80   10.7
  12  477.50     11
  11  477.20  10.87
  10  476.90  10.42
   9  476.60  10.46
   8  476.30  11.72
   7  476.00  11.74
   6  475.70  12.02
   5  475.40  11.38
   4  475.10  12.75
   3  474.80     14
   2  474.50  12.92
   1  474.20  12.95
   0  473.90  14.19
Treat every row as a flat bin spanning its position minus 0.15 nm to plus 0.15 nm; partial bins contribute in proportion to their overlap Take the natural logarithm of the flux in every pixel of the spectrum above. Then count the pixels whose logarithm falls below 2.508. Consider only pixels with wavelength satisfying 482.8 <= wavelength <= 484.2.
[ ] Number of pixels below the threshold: 4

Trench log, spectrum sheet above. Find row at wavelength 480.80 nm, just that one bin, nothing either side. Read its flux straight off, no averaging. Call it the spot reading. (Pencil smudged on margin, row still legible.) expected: 13.3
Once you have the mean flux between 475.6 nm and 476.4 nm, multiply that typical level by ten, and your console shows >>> 118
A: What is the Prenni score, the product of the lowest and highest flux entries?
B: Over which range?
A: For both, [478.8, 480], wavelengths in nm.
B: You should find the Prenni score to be 139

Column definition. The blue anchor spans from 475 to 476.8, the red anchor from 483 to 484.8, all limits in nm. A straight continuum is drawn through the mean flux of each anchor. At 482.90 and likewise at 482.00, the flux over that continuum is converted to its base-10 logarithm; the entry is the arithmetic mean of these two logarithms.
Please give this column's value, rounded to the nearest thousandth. 0.004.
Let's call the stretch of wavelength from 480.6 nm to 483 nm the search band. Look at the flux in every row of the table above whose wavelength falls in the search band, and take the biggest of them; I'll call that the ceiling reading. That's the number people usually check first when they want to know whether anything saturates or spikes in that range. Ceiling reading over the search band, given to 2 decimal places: 13.30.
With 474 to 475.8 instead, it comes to 14.00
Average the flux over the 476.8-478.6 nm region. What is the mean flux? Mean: 10.6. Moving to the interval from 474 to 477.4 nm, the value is 11.9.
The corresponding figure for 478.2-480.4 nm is 11.5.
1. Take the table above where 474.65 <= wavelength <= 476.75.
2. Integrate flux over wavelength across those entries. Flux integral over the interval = 25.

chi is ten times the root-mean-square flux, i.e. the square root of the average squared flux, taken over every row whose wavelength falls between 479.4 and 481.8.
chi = 127.5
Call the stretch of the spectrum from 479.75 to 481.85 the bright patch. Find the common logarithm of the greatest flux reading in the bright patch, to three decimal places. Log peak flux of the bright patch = 1.126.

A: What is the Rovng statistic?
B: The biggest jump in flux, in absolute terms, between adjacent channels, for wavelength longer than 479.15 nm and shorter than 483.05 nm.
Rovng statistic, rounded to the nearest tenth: 2.0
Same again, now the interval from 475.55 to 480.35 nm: 2.0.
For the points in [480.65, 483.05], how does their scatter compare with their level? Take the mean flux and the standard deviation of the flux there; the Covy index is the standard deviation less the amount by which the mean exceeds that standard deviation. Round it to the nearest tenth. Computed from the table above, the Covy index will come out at -11.5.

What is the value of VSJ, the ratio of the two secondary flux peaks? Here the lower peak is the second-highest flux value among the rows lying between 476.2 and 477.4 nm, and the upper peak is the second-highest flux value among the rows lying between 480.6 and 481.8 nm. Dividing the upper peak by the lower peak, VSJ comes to 1.17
